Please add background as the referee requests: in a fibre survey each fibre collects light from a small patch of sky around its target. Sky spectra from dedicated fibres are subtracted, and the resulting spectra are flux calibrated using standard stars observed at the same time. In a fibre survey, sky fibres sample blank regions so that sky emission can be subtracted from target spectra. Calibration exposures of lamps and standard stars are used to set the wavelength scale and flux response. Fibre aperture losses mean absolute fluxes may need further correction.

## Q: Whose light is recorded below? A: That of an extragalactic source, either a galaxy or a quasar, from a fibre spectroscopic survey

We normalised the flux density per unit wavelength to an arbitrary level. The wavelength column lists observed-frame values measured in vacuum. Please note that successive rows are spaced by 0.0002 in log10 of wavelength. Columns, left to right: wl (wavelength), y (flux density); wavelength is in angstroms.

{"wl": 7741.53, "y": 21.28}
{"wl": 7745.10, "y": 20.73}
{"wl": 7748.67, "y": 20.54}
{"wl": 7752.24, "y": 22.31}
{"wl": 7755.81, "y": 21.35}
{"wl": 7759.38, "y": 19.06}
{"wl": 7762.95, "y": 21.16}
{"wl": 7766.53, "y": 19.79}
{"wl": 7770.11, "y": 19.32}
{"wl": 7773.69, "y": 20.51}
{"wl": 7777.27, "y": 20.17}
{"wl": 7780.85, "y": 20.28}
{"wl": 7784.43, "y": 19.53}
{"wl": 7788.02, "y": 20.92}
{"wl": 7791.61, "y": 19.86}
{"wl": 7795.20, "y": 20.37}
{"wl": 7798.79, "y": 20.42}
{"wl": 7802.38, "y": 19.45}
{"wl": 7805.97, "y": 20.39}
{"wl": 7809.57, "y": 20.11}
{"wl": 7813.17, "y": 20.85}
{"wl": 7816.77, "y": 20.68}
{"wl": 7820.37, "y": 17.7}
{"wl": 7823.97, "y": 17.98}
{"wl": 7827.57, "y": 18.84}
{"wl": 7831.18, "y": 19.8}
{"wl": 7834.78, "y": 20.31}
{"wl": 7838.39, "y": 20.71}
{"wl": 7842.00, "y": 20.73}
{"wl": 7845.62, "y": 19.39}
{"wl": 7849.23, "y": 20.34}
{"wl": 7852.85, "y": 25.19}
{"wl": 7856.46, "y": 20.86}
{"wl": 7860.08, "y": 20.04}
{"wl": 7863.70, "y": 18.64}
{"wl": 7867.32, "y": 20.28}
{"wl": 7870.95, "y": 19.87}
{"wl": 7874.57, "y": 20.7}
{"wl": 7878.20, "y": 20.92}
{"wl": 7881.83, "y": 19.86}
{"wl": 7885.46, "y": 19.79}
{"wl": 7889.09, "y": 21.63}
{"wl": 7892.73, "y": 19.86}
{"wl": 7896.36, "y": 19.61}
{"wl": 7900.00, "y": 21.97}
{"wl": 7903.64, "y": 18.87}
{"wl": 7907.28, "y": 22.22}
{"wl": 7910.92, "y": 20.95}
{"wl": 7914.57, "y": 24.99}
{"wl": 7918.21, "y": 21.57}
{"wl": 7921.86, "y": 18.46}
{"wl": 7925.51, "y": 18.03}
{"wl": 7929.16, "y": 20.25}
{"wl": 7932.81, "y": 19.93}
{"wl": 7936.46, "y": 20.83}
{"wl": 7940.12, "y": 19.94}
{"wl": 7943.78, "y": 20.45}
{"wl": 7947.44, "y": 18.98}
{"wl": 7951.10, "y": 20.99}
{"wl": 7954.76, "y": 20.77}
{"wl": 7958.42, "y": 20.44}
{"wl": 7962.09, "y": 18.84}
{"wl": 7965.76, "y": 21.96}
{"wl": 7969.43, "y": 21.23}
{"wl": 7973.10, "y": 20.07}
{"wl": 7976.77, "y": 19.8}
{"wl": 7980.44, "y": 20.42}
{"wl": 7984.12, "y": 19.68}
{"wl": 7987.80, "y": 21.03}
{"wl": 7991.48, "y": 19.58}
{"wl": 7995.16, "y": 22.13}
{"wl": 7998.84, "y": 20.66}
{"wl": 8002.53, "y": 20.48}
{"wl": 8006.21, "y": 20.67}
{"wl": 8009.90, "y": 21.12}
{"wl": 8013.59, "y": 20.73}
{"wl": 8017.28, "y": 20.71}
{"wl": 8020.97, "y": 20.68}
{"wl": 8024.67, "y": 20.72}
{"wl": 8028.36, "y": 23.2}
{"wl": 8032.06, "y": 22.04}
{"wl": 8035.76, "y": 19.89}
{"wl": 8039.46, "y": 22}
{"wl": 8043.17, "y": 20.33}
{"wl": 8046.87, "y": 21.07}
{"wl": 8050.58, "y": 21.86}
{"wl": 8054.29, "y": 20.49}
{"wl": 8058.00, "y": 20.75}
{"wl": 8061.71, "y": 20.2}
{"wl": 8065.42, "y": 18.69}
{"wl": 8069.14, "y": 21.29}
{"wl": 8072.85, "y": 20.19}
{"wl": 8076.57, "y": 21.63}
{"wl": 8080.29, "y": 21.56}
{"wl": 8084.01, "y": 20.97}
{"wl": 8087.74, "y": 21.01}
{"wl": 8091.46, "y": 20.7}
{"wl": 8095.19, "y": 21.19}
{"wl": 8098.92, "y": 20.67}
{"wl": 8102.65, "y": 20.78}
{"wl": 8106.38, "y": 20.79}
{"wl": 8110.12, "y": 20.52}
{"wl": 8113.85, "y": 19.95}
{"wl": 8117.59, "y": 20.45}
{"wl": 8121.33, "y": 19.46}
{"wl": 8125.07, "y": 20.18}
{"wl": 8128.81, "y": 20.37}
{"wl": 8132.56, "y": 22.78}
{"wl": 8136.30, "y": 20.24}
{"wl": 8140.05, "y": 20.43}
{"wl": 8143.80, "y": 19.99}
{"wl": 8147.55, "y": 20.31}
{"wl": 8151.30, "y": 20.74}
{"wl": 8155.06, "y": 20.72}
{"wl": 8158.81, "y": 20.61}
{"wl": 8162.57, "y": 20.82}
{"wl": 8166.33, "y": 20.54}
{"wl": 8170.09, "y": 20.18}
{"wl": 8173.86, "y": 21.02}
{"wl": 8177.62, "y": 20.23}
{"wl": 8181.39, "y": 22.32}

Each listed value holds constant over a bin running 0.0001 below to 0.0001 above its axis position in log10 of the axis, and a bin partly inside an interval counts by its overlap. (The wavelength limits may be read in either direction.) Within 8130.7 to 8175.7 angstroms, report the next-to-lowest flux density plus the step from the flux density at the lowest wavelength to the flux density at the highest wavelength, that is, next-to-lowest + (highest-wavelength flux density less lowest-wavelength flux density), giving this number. 18.4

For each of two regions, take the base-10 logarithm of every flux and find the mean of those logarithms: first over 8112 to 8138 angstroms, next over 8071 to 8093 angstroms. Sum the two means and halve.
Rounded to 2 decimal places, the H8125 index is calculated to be 1.32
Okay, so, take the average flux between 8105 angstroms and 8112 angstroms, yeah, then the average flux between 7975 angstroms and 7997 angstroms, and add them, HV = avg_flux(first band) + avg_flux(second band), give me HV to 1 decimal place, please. 41.1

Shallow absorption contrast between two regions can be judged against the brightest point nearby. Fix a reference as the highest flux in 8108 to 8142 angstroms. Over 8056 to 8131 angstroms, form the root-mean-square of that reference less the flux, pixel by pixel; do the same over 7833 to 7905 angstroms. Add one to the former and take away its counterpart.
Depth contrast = 0.65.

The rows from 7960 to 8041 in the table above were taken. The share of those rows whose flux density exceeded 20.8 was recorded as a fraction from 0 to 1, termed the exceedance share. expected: 0.36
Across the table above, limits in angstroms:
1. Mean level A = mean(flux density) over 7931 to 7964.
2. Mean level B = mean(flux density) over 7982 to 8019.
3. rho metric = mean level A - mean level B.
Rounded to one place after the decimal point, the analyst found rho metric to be -0.5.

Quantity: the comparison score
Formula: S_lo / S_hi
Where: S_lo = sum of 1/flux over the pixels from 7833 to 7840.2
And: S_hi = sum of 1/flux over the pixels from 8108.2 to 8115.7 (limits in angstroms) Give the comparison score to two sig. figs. 0.99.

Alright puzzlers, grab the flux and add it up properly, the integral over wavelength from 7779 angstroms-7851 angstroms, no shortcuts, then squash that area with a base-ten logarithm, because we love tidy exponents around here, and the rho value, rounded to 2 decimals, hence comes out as 3.16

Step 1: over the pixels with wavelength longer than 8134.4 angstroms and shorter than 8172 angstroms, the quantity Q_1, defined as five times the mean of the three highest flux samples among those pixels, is 104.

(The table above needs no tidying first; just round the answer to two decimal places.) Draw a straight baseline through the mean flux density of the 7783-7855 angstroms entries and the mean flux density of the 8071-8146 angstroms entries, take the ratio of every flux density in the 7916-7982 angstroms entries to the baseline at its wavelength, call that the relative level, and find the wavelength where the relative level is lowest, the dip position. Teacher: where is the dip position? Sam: 7925.51 angstroms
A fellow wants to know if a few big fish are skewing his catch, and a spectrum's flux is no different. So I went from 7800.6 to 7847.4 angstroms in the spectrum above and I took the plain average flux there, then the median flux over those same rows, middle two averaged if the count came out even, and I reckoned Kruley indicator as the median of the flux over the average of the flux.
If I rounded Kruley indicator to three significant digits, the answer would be 1.02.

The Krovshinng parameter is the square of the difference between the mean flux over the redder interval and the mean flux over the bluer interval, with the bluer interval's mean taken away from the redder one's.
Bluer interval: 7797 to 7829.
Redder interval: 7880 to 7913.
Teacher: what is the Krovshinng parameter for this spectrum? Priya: 0.9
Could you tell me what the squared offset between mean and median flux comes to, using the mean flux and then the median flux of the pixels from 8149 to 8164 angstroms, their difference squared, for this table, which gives 0.000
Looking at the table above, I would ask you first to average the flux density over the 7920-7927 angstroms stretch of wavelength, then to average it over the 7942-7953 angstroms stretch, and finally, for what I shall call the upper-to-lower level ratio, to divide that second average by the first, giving 1.10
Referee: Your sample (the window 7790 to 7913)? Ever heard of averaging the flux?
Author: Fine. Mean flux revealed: 20.3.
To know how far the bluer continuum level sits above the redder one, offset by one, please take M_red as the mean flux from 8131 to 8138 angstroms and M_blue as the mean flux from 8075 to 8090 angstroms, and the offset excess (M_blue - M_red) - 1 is -1.2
